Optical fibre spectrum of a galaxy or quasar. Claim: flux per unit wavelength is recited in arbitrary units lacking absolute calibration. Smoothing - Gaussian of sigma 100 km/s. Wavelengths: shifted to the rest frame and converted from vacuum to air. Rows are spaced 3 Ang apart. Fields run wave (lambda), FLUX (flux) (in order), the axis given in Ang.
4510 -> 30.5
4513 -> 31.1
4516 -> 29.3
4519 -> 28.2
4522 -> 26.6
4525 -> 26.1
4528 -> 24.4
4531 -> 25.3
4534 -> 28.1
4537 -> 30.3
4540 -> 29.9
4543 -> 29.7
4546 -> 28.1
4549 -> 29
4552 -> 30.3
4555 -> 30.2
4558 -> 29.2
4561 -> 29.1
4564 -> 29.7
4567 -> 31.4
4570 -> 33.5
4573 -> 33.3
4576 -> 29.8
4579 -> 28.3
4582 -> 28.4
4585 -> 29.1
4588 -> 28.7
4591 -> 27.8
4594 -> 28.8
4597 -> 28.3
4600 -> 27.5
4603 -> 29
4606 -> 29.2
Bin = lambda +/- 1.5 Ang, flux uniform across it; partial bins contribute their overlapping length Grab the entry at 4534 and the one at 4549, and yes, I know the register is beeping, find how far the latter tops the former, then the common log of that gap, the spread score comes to 0.0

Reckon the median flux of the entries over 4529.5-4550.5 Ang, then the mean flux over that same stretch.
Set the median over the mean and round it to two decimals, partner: 1.01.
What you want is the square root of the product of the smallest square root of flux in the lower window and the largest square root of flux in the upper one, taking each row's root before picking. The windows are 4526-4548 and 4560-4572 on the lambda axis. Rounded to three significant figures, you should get 5.35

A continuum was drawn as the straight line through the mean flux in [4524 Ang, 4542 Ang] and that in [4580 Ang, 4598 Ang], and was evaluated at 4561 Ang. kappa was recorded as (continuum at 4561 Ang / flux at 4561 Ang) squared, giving 0.92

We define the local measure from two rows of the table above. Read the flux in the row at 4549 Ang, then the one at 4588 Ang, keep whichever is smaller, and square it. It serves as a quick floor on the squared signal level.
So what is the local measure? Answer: 824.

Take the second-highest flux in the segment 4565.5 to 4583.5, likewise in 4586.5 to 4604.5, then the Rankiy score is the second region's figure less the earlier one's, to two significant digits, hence -4.5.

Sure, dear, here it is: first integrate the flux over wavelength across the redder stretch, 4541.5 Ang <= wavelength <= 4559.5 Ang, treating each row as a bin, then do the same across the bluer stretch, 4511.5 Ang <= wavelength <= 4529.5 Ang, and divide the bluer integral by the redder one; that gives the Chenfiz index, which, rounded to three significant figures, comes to 0.939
